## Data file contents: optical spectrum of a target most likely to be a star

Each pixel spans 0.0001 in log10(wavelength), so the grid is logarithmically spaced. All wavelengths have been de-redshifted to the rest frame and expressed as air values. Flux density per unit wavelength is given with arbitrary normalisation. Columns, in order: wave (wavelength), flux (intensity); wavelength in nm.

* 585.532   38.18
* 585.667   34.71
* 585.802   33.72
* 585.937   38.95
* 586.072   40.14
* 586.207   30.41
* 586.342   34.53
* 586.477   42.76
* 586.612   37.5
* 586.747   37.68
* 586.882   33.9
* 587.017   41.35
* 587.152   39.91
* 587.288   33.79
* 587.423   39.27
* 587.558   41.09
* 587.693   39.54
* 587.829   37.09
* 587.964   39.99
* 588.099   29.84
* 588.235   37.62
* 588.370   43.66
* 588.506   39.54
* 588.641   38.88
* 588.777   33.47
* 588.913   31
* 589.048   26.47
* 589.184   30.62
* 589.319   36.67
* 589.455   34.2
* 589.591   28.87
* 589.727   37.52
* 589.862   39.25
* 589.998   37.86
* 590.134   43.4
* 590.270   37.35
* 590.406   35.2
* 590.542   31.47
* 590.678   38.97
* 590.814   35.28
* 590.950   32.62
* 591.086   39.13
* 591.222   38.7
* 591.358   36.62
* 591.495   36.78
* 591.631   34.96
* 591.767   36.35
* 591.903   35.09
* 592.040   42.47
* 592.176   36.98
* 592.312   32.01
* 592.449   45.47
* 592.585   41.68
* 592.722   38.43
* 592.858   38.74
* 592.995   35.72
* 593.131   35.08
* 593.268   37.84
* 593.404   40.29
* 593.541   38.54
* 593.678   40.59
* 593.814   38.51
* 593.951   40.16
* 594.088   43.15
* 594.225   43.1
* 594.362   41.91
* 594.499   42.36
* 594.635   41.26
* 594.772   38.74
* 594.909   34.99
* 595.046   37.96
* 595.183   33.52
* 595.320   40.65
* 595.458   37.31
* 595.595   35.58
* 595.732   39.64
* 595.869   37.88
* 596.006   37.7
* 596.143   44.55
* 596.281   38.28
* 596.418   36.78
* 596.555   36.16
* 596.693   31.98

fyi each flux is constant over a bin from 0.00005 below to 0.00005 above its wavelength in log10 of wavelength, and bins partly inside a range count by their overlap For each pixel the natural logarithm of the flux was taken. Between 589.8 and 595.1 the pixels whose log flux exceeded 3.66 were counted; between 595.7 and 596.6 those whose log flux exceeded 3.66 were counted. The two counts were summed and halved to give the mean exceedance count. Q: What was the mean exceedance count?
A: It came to 8.5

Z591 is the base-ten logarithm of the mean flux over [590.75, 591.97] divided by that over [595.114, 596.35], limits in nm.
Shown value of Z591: -0.025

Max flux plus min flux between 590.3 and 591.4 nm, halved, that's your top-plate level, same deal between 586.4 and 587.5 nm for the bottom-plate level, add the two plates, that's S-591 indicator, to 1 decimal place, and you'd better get 73.6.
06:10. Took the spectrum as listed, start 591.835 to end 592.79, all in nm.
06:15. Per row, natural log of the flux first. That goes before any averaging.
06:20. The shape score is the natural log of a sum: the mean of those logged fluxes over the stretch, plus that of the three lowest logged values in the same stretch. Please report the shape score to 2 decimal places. 1.97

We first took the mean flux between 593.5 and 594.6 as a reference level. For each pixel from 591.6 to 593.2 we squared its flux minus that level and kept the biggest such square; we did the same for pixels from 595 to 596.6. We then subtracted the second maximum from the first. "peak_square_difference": 25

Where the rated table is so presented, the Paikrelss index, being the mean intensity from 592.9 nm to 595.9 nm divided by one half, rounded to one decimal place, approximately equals 77.7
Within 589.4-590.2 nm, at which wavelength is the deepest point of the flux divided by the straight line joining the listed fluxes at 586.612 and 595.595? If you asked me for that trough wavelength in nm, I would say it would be 589.591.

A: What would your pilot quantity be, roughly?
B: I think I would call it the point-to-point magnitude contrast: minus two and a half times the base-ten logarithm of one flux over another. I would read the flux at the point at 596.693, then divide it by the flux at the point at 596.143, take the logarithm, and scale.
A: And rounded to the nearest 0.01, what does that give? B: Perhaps 0.36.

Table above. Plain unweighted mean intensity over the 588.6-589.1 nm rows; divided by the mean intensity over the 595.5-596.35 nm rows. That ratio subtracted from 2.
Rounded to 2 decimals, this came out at 1.17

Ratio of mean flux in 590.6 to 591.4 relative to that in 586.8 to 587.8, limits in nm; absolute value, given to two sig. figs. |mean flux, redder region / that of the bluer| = 0.96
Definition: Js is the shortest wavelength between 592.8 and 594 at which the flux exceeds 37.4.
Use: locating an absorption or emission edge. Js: 592.858 nm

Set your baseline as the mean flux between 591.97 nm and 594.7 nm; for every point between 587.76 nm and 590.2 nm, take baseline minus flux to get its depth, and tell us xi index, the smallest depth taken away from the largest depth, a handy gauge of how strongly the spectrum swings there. 17.2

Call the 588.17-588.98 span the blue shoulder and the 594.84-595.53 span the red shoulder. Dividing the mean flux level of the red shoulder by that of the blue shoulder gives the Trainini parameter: 0.99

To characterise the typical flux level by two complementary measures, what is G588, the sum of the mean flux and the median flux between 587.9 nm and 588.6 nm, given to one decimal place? 77.7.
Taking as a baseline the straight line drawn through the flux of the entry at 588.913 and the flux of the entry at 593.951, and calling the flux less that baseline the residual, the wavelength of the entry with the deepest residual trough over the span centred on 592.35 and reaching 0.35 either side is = 592.312 nm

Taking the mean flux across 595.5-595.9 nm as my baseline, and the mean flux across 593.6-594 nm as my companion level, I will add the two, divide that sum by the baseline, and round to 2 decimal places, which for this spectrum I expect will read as 2.05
